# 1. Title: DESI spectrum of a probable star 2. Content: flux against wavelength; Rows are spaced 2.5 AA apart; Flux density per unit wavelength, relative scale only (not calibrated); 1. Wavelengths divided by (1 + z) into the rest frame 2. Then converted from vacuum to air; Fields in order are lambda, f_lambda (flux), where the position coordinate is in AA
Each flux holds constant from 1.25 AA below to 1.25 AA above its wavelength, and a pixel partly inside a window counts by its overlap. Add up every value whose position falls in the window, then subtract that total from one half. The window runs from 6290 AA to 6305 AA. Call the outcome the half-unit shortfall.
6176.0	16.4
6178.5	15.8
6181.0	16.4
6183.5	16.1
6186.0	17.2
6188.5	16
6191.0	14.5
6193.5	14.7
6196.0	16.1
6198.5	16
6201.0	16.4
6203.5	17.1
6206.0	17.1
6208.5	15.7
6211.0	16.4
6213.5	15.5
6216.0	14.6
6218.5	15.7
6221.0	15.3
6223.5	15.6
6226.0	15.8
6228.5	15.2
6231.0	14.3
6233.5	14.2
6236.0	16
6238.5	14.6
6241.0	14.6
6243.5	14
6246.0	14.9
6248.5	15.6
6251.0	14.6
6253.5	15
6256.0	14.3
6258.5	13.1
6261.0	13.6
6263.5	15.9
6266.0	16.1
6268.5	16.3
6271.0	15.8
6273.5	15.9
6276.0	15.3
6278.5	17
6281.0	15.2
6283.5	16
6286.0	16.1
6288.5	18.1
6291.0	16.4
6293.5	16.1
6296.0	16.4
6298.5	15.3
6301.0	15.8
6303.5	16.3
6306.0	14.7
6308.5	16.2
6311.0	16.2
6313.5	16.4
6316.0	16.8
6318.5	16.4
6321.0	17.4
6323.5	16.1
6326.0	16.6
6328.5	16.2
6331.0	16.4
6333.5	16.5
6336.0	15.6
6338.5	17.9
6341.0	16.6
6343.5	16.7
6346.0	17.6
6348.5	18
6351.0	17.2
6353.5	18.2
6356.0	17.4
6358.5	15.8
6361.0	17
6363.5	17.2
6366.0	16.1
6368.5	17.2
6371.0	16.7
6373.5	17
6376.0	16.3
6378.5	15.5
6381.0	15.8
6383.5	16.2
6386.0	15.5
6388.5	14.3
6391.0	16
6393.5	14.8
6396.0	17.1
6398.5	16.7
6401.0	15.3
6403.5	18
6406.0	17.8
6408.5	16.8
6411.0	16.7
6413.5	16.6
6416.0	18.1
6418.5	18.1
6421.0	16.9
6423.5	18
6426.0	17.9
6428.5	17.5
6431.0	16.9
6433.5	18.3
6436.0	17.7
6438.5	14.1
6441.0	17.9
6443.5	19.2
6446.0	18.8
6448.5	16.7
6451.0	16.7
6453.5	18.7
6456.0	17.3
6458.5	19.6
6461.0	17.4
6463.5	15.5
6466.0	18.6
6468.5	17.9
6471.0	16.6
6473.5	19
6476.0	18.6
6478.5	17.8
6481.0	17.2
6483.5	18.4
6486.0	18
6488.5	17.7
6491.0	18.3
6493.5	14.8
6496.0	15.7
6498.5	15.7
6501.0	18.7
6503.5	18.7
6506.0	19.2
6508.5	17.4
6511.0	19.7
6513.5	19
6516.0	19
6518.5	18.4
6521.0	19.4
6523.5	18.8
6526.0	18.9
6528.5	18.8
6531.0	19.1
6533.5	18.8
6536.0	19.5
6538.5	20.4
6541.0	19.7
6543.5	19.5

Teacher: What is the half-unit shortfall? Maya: -96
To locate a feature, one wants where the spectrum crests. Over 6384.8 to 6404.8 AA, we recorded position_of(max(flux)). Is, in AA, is 6403.5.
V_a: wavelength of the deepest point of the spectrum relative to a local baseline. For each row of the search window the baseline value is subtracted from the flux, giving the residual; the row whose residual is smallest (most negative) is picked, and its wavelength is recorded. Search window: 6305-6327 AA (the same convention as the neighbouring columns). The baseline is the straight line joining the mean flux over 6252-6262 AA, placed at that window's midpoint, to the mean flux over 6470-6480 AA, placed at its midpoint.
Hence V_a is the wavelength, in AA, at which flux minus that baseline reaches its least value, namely 6306.0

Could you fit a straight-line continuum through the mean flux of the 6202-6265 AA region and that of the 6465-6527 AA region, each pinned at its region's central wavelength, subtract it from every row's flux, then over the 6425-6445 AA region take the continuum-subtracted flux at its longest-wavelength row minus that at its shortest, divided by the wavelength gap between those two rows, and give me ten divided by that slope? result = 158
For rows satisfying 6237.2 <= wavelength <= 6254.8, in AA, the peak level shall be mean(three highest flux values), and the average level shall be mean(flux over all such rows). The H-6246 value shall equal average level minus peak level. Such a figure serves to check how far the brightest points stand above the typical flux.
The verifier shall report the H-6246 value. -0.41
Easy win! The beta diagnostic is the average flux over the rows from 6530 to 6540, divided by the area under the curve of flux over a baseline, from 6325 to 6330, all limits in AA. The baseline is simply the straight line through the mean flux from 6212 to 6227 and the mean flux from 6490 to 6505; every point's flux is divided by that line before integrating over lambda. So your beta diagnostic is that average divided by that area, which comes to 3.8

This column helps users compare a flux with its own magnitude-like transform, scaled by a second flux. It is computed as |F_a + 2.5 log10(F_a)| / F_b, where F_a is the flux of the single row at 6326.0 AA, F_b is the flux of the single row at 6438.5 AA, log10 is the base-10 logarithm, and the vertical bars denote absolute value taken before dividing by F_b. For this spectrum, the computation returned 1.39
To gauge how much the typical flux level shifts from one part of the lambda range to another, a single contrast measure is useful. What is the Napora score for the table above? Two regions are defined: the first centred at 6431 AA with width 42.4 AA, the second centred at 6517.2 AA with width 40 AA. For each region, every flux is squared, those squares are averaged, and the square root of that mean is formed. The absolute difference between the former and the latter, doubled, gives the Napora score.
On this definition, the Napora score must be 2.5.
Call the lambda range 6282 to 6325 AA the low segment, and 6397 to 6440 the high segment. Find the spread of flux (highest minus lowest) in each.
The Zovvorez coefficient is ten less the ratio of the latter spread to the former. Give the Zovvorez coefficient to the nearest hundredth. 8.76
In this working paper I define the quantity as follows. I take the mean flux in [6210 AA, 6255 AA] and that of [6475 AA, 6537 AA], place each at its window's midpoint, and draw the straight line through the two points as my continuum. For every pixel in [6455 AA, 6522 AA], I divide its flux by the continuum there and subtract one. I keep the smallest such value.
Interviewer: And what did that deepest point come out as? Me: -0.18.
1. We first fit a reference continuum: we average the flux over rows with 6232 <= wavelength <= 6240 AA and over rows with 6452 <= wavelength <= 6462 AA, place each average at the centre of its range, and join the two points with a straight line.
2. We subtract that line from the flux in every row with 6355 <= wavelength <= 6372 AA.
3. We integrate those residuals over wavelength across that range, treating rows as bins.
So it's -1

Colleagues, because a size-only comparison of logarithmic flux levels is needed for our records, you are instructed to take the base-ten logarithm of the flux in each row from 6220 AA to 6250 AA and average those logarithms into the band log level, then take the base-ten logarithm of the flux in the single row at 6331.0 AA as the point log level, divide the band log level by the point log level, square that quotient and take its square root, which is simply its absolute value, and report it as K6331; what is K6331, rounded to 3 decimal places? 0.968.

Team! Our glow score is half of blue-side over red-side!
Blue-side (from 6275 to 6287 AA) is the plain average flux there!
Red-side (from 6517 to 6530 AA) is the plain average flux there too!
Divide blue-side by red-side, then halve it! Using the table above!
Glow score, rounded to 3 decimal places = 0.422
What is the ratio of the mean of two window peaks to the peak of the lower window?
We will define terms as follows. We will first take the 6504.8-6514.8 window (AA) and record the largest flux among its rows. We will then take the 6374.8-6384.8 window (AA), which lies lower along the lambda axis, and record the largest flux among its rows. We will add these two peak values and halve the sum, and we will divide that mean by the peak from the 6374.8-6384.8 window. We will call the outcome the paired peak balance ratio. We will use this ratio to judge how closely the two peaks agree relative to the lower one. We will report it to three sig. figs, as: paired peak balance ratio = 1.10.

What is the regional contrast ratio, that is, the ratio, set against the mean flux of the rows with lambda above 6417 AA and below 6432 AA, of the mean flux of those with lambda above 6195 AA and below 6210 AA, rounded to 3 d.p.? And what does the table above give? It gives 0.934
